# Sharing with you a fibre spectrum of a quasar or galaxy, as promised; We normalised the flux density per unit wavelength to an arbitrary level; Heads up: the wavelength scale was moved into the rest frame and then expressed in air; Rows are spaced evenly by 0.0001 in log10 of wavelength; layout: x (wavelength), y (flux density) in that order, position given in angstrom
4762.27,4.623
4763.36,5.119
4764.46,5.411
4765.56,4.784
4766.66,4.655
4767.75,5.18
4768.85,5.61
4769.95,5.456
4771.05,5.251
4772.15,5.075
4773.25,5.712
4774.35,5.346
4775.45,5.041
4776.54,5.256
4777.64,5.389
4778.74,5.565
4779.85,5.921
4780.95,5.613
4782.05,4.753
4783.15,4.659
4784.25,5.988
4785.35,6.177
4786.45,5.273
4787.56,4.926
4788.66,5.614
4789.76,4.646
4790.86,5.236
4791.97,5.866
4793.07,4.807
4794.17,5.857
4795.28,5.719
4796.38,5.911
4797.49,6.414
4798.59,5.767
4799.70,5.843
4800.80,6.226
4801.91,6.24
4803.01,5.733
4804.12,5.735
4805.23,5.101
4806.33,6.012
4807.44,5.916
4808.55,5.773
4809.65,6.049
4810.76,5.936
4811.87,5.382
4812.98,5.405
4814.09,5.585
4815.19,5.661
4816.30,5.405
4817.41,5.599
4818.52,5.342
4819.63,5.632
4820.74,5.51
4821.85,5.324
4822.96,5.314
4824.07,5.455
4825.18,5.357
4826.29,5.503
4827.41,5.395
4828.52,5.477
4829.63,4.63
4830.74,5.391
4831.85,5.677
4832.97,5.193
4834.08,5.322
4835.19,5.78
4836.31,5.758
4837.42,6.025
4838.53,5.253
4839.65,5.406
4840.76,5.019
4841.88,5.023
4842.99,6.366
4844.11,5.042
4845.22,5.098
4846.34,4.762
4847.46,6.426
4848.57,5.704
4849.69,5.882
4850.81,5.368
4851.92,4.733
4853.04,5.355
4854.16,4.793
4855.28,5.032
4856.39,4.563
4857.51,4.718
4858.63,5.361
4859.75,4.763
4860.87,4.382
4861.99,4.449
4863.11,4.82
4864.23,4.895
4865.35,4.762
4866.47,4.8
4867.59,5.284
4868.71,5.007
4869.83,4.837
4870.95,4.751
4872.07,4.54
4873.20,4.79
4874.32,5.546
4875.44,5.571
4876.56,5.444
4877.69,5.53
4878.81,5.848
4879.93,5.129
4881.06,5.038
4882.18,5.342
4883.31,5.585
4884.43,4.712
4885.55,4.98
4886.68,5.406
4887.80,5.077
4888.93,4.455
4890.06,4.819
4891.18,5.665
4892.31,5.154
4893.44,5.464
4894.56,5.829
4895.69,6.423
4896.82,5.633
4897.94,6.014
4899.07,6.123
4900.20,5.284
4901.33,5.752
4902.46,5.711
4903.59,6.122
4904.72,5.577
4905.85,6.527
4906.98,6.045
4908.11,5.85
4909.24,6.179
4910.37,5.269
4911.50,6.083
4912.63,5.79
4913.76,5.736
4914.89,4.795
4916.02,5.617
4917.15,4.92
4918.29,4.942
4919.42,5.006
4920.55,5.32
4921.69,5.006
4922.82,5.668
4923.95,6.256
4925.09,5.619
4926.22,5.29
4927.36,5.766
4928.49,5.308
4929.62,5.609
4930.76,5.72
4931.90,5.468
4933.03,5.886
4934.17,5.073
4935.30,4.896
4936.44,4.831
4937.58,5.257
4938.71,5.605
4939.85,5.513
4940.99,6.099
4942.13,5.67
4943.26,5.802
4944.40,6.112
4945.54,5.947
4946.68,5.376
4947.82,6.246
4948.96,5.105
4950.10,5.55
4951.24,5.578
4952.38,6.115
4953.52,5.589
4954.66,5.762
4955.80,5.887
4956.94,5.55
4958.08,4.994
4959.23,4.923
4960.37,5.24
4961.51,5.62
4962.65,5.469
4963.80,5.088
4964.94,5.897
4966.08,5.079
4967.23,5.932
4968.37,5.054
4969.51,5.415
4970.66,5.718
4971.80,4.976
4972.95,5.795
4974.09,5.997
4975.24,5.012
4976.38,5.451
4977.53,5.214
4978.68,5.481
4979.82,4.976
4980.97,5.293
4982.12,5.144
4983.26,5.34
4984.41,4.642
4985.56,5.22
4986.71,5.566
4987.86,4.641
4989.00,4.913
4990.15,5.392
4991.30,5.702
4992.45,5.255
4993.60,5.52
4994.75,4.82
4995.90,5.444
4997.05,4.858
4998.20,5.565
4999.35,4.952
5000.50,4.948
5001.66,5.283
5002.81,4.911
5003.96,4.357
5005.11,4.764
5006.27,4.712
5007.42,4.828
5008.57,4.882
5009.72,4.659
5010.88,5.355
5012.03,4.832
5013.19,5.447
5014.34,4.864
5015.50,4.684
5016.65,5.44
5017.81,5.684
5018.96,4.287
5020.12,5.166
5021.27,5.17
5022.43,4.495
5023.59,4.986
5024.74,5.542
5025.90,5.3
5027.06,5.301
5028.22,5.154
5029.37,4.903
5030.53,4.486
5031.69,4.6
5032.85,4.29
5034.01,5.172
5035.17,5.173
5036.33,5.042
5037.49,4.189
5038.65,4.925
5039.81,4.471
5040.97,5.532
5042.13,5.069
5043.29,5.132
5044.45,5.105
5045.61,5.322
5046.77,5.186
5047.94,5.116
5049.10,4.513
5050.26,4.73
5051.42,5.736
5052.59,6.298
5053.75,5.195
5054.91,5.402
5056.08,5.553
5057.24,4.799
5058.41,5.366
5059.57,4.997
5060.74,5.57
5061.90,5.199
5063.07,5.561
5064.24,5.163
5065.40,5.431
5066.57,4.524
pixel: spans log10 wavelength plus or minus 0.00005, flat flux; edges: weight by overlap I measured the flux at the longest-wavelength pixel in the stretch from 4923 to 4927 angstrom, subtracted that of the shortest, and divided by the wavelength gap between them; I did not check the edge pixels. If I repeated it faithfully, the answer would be -0.426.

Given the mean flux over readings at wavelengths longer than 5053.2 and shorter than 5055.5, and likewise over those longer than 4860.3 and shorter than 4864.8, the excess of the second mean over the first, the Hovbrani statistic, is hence -0.7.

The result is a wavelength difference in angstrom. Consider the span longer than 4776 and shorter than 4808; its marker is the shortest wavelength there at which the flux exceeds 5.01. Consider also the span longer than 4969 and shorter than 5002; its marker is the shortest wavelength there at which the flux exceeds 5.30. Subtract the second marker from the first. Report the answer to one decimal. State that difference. -193.0 angstrom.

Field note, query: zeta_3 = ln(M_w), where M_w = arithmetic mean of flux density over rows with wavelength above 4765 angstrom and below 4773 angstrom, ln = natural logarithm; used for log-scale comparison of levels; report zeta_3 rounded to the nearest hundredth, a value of 1.64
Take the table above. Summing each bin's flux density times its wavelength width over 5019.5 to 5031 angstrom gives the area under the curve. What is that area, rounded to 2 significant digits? 58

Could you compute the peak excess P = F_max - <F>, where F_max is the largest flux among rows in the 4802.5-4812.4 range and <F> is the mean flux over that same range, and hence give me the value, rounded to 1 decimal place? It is 0.3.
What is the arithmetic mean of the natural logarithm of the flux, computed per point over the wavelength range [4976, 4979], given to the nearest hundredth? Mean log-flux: 1.68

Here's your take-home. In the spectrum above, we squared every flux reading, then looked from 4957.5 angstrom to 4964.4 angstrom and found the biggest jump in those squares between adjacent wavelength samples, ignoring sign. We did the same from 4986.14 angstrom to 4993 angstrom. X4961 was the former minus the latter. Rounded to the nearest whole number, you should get -5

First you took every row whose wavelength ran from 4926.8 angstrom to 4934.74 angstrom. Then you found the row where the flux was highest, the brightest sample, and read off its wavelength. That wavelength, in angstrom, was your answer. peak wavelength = 4933.03 angstrom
